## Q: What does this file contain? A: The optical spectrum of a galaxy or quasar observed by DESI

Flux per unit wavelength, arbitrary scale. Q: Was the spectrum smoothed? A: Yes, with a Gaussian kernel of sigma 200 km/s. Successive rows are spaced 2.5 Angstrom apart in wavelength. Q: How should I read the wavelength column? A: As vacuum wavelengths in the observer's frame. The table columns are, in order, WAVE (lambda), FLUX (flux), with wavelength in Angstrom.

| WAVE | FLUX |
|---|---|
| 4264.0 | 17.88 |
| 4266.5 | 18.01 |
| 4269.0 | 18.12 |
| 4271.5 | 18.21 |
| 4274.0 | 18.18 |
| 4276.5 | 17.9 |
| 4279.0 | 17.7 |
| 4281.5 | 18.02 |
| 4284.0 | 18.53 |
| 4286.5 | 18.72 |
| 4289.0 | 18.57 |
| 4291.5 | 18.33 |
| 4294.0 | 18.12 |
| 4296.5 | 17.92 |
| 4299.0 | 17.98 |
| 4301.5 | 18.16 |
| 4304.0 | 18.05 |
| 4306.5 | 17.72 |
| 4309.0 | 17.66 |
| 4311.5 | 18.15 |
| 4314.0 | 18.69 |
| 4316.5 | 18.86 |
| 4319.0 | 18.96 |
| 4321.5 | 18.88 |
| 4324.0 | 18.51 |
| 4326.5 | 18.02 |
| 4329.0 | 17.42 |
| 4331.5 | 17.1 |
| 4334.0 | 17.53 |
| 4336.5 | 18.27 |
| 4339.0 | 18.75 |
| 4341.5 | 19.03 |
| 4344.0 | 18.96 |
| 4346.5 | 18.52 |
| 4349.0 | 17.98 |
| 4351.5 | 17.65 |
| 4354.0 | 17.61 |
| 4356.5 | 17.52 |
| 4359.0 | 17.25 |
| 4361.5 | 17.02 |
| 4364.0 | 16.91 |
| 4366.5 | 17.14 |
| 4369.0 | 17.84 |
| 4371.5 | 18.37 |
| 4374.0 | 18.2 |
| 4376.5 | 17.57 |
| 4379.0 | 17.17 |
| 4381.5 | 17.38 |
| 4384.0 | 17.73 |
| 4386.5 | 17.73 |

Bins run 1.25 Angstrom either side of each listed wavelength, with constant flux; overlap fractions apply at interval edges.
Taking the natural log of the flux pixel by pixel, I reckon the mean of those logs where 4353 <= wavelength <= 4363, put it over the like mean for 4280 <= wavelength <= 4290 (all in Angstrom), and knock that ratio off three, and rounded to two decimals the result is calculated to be 2.02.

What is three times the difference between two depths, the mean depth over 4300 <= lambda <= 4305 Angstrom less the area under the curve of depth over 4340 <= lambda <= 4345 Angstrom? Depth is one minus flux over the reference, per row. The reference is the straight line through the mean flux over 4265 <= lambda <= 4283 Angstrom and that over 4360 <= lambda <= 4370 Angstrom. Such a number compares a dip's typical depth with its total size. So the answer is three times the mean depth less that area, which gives 1.30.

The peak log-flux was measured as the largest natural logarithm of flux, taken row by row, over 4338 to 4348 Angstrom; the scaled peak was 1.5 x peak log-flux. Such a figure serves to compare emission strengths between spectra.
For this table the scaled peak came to 4.42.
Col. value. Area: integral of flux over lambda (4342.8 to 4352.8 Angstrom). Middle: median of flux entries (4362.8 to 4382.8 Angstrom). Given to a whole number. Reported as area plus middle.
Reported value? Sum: 200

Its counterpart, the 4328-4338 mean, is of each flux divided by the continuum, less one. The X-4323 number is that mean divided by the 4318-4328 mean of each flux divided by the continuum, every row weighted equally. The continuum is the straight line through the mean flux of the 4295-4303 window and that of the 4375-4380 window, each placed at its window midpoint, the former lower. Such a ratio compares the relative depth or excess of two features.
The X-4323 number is -0.01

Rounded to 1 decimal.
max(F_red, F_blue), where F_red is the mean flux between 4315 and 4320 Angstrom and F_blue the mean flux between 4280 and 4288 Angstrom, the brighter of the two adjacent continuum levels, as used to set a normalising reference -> 18.9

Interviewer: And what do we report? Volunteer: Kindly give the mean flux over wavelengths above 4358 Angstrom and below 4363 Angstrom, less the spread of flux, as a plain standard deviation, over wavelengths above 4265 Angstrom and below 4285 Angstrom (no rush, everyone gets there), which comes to 16.9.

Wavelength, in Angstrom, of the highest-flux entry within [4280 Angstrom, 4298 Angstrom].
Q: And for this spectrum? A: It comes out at 4286.5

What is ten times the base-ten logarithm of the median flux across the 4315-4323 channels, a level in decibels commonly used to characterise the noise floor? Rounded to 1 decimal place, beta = 12.8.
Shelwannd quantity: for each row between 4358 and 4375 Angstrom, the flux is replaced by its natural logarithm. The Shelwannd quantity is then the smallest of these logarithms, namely 2.83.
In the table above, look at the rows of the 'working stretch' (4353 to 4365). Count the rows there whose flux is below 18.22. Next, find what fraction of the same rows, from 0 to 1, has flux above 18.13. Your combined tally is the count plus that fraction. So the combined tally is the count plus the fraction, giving 5.0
